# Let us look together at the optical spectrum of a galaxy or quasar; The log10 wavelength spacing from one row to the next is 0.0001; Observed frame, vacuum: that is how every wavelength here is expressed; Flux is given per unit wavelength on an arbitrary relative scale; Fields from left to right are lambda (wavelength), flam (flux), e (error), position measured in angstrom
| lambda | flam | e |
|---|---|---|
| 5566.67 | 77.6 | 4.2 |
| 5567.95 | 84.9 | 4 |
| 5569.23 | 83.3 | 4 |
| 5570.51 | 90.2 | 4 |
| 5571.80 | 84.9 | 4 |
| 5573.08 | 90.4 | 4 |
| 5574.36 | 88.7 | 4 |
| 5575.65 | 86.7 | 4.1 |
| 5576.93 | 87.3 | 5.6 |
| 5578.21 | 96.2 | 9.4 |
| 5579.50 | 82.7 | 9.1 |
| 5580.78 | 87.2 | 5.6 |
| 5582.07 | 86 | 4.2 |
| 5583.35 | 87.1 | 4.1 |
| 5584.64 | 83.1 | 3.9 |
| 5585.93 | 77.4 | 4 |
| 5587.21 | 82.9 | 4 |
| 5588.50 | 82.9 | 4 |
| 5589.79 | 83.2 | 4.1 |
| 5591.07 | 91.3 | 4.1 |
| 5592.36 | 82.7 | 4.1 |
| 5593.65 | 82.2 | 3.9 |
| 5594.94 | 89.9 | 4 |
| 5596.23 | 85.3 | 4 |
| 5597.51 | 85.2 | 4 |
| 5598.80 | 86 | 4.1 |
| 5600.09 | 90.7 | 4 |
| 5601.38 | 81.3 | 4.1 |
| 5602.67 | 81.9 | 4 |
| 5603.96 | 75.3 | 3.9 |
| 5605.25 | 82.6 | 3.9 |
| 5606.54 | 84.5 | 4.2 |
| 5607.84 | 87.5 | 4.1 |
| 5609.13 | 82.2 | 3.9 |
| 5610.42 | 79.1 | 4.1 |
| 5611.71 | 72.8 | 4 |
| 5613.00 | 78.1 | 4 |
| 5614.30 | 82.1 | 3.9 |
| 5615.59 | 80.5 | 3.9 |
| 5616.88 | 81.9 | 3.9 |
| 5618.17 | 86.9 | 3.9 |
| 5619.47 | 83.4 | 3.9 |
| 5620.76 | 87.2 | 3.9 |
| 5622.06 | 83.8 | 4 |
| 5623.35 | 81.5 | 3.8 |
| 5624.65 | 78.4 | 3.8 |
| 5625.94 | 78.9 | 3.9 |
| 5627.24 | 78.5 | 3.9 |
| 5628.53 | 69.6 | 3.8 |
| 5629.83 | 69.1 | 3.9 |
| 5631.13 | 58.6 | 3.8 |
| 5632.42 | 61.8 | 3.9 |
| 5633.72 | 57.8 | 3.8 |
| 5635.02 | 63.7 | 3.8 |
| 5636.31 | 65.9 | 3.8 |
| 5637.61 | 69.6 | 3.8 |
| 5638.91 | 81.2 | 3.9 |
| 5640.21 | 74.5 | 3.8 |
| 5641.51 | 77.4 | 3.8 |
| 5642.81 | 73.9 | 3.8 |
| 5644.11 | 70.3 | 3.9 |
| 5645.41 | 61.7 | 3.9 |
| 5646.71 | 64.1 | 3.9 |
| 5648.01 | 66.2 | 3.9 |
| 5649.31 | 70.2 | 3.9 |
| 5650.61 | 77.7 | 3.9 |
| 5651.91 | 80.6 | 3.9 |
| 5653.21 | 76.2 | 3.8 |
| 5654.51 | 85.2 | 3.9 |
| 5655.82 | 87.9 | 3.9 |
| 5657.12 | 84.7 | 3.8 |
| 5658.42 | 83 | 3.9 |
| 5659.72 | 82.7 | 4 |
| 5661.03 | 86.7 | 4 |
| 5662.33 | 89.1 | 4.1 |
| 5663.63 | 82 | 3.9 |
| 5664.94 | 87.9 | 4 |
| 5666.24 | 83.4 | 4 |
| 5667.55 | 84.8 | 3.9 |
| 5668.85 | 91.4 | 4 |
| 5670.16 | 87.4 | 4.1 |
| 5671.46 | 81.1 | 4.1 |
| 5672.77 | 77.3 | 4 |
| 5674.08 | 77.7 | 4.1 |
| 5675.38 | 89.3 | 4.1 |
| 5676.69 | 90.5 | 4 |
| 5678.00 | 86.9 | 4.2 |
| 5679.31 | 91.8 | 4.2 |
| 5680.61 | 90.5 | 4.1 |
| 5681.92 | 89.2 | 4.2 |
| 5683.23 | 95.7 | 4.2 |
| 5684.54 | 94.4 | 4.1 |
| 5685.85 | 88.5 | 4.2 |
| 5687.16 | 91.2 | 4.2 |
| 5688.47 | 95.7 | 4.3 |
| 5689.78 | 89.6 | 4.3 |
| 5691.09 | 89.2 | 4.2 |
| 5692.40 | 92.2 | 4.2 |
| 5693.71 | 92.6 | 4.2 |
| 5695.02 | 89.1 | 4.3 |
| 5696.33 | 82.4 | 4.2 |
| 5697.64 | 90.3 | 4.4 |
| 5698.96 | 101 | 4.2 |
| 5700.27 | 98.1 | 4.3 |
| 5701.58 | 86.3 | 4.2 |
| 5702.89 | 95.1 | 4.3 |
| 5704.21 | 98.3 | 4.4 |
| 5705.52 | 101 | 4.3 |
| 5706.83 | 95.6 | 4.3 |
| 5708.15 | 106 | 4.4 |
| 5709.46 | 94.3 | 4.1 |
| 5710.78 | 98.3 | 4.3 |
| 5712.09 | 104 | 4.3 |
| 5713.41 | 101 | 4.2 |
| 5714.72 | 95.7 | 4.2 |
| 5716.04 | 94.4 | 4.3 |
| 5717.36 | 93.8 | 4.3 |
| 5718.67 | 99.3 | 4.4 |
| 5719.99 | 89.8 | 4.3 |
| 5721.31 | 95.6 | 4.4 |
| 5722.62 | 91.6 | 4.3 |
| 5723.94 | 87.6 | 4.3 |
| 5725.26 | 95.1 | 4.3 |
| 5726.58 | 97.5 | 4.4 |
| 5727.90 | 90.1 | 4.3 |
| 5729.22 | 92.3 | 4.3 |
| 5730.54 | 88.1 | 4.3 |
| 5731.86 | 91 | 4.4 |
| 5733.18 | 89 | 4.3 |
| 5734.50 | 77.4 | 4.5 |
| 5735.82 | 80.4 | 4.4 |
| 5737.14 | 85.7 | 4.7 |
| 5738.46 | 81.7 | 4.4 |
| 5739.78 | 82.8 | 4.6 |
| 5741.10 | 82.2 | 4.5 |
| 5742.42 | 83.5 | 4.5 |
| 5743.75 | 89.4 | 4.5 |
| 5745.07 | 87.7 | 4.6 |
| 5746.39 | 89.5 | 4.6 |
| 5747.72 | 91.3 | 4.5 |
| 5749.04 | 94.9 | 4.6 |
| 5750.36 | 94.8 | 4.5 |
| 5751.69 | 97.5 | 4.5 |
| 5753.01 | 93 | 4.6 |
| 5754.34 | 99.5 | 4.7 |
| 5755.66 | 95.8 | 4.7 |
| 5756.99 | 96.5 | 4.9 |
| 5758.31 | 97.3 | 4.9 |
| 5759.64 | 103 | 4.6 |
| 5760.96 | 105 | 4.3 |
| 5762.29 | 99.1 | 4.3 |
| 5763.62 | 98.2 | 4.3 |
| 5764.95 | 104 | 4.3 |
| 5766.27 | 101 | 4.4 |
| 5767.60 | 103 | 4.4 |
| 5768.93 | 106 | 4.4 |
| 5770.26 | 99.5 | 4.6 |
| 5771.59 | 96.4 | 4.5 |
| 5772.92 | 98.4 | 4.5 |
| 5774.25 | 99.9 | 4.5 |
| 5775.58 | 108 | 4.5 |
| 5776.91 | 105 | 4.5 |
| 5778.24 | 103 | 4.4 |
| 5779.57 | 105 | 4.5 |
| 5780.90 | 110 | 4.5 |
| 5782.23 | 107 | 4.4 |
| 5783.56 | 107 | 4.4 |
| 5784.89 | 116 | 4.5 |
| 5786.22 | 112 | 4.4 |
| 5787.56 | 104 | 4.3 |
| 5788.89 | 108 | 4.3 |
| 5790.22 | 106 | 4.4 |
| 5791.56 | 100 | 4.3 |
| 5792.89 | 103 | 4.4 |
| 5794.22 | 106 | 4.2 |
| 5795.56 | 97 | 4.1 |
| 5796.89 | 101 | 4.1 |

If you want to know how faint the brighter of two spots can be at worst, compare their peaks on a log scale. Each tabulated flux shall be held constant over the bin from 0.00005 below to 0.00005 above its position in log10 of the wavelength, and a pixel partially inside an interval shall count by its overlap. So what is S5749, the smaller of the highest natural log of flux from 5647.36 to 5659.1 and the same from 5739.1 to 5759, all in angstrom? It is 4.48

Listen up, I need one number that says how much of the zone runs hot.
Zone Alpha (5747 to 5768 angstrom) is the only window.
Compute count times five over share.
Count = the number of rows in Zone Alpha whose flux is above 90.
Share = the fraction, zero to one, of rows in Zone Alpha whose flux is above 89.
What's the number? 80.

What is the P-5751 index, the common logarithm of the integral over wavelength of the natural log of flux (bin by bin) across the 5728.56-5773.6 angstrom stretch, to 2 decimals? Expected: 2.31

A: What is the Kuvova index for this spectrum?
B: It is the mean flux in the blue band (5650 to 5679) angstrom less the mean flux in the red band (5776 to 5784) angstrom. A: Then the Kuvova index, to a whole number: -22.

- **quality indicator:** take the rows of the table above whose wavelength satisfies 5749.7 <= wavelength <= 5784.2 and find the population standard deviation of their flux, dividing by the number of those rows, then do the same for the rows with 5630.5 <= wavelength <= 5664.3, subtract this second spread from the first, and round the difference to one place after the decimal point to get -5.0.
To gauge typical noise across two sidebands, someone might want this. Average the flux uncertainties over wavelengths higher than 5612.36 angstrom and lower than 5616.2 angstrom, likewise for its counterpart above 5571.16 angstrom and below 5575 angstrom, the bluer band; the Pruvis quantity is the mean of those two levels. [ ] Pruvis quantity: 4.0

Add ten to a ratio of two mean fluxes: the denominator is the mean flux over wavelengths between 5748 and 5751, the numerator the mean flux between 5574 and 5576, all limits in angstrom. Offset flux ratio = 10.9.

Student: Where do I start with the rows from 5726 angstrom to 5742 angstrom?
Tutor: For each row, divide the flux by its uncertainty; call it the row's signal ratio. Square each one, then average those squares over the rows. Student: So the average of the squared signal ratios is 386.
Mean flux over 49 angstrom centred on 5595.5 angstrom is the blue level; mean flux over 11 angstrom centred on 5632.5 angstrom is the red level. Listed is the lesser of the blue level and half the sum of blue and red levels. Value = 75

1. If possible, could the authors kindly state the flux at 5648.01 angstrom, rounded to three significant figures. 66.2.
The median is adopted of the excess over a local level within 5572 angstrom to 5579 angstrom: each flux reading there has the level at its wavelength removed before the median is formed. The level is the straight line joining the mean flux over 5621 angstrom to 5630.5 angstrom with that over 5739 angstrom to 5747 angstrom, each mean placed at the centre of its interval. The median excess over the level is 15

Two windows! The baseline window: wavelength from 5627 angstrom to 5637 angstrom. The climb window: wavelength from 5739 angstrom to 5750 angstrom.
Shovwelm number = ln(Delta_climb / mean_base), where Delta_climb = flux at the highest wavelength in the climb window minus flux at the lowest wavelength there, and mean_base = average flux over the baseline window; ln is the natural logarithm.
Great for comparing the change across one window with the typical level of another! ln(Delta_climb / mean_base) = -1.7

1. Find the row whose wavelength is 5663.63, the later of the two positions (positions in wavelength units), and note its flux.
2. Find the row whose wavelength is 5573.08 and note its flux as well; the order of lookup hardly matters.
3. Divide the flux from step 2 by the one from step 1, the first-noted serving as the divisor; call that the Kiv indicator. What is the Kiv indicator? 1.10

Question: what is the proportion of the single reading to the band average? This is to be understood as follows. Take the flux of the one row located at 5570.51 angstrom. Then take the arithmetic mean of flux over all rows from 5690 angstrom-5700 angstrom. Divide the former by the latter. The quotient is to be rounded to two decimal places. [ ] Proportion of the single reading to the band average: 0.99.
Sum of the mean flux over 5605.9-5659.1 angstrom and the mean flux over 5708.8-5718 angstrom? 173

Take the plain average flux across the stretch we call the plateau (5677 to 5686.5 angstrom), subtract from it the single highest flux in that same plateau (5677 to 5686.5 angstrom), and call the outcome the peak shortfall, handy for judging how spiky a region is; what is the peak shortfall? -4.7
